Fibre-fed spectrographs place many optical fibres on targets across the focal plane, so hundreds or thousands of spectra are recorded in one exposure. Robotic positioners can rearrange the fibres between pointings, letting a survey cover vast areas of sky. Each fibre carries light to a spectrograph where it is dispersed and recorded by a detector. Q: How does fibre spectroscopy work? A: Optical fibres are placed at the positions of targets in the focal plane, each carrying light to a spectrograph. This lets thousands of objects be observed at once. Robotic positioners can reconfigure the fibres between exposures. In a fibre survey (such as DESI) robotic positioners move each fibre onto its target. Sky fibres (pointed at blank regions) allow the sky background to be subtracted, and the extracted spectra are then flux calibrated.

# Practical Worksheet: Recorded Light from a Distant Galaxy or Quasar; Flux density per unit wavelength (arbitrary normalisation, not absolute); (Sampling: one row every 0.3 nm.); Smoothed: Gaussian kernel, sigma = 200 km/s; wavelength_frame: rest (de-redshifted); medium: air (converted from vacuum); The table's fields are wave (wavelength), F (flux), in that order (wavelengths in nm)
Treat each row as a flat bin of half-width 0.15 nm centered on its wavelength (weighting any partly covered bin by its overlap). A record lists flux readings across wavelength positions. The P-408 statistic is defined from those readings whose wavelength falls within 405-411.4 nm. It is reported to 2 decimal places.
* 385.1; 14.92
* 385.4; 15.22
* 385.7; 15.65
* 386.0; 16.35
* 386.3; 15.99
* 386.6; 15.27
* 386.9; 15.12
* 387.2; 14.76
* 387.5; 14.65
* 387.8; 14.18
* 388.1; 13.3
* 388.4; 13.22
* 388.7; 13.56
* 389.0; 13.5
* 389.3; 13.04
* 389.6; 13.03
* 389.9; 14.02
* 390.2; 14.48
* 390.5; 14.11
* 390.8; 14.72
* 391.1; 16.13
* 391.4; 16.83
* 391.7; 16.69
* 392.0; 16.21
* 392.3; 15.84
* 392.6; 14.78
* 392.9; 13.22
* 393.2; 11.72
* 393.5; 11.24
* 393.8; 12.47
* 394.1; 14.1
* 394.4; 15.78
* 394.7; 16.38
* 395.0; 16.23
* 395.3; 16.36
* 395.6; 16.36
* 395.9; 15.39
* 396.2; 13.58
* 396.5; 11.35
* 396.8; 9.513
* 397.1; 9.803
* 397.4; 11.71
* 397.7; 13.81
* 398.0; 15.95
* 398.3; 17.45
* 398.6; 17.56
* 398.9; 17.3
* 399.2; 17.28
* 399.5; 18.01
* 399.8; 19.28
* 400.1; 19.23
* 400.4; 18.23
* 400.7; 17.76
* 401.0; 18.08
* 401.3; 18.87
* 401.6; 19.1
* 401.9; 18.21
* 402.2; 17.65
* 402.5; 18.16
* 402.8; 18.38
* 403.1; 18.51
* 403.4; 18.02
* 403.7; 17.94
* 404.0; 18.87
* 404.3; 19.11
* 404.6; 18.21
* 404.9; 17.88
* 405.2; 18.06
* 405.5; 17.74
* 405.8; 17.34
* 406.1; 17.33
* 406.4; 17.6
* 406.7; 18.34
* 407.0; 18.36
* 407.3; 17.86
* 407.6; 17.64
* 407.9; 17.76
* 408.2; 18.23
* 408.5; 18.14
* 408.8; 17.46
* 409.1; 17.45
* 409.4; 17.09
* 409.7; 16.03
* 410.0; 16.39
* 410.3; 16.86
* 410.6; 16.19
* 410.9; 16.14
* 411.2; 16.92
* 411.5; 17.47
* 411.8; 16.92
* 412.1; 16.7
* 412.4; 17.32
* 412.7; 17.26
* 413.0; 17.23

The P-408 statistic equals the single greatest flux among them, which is 18.36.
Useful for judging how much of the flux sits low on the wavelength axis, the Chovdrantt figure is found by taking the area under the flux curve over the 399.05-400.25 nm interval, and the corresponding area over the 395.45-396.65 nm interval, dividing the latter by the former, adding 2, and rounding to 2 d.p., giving 2.77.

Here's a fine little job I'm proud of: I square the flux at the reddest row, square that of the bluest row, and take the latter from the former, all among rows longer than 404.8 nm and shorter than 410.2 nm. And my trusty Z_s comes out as -51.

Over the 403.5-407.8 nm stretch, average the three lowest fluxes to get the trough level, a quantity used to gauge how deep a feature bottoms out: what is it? 17.4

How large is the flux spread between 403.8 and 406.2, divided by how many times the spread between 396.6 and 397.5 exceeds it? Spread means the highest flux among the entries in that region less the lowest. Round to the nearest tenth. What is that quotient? 1.4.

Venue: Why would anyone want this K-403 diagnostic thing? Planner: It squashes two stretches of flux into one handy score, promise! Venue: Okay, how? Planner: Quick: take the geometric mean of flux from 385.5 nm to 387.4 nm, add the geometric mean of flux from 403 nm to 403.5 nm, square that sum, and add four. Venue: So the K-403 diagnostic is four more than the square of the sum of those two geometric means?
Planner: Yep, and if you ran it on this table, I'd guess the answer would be 1145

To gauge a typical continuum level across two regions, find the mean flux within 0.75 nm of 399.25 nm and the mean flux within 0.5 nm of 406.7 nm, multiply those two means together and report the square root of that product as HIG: 18.0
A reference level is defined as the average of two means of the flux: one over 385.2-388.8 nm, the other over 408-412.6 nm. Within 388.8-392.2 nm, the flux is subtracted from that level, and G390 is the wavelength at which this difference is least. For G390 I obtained 391.4 nm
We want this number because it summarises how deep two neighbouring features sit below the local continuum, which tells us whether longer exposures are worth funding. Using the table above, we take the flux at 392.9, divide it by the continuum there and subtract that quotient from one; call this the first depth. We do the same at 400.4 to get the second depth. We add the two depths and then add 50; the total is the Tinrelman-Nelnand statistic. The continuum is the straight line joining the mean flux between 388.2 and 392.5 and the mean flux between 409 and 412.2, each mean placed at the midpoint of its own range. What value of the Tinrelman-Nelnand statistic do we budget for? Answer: 50.0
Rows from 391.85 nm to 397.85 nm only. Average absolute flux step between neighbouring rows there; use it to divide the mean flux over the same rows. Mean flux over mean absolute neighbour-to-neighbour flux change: 12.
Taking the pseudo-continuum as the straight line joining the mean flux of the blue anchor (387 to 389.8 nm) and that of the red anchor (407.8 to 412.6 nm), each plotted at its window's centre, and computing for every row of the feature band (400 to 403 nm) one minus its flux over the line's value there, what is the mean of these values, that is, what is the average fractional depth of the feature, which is -0.17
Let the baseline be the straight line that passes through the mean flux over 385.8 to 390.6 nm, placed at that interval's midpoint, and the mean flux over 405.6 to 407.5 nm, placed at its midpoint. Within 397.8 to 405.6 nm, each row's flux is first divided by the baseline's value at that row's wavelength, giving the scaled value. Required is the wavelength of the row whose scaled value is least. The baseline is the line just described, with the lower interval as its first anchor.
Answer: 398.0 nm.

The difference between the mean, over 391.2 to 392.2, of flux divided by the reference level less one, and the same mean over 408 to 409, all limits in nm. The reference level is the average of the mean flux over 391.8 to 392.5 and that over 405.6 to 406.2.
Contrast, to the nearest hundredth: -0.08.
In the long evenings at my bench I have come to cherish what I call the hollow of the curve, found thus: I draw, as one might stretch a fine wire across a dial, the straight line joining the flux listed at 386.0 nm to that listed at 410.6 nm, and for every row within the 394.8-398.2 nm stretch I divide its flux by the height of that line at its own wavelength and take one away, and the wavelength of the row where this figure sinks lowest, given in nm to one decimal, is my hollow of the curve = 396.8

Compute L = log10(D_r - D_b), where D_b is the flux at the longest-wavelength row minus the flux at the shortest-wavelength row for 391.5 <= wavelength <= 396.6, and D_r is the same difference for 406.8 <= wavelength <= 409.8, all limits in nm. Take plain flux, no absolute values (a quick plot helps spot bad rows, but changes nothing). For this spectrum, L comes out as 0.5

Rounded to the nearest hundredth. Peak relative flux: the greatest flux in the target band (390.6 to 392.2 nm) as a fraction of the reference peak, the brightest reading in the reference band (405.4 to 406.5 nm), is 0.95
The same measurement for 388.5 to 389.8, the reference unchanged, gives 0.76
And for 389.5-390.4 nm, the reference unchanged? 0.82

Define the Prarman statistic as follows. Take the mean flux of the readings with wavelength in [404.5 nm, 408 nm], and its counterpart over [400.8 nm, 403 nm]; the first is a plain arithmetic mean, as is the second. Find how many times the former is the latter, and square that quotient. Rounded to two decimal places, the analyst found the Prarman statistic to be 0.95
